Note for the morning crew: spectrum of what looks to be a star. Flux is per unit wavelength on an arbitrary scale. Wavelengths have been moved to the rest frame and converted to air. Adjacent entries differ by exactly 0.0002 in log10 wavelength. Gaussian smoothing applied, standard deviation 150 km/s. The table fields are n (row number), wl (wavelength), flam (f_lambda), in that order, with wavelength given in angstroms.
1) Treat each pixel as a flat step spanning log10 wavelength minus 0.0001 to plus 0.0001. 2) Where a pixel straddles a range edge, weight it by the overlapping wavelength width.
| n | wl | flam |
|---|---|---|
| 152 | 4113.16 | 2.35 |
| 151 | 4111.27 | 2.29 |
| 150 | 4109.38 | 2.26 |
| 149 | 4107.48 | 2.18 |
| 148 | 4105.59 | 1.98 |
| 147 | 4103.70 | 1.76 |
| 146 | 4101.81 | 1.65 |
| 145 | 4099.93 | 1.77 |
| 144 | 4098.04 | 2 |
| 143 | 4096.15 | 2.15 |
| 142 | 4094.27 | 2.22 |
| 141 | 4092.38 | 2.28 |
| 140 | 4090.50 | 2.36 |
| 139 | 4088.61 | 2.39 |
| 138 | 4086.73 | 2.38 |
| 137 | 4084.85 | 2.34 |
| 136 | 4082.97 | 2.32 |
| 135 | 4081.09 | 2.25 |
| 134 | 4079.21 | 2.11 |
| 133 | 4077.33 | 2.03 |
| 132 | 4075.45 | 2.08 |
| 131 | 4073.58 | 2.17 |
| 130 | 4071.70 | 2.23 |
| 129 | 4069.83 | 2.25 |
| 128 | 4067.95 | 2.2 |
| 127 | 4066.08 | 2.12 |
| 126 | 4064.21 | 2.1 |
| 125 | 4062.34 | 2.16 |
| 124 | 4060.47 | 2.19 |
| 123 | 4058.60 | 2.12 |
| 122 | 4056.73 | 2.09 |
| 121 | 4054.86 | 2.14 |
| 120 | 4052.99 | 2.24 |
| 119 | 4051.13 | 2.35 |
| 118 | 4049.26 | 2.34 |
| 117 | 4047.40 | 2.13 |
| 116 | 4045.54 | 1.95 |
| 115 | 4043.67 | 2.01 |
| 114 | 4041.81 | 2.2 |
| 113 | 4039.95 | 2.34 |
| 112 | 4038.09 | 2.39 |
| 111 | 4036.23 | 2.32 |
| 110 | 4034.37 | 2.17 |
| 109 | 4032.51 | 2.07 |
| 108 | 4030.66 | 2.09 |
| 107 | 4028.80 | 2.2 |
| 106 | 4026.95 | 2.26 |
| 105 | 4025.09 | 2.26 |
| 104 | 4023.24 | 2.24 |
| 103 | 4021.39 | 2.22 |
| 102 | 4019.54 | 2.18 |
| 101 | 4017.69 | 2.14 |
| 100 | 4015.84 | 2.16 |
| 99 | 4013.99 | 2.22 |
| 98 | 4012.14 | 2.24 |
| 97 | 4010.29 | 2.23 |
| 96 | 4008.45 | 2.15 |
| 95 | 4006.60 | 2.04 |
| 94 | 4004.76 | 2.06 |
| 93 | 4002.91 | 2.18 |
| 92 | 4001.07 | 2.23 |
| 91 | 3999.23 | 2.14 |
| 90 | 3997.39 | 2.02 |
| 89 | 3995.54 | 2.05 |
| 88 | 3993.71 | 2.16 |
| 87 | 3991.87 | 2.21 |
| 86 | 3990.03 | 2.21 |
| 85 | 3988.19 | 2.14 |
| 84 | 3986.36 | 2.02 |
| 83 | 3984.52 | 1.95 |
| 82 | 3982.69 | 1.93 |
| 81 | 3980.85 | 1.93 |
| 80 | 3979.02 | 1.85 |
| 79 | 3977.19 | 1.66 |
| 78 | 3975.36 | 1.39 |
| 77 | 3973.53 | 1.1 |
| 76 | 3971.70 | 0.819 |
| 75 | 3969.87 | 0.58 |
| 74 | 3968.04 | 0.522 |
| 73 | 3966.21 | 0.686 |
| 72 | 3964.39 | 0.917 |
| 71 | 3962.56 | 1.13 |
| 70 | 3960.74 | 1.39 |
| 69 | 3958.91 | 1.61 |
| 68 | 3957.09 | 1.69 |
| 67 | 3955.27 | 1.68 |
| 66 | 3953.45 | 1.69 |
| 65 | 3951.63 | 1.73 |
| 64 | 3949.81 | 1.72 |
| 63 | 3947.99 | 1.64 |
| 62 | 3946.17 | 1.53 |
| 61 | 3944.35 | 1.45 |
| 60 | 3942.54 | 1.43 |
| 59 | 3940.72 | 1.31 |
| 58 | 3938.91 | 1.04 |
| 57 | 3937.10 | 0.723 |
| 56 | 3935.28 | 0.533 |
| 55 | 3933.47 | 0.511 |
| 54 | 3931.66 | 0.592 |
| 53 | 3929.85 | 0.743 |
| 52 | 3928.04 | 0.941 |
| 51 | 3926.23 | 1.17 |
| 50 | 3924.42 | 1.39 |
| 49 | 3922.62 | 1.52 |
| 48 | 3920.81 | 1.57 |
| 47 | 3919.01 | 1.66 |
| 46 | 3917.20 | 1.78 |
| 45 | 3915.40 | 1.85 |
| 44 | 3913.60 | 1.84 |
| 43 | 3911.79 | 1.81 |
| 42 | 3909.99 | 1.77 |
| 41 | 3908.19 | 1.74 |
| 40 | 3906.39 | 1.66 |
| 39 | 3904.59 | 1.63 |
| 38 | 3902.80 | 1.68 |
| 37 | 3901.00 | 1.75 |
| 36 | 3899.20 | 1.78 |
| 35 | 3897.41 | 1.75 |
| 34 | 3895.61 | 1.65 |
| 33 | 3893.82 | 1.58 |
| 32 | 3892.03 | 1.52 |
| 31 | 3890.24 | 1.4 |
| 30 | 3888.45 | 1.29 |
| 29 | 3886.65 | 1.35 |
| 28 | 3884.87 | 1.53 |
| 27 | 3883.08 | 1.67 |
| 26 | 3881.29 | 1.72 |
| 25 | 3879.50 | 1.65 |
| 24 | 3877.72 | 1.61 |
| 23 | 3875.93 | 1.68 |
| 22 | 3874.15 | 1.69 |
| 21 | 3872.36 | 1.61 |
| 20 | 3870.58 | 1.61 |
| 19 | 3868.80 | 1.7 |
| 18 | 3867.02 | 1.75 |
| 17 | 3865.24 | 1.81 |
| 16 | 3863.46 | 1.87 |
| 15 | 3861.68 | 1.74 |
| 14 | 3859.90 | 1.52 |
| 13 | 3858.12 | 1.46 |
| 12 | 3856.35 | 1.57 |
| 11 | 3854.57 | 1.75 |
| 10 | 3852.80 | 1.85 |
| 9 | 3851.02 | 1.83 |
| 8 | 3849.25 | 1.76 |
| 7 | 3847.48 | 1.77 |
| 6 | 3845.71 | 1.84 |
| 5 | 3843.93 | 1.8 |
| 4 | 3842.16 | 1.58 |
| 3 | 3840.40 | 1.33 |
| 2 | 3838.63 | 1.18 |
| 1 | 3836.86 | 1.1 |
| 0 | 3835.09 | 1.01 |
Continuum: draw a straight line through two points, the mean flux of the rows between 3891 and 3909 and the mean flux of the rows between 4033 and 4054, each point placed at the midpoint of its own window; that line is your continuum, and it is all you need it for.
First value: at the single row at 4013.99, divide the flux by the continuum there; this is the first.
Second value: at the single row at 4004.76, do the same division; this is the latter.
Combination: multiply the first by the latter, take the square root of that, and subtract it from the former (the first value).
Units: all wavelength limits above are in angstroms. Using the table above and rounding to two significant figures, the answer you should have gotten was 0.030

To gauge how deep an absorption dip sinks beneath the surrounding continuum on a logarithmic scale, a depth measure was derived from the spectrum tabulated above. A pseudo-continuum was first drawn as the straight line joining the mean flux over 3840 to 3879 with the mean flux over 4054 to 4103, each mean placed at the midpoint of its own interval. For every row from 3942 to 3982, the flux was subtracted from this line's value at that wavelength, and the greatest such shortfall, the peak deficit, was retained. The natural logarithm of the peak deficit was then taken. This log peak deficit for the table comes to 0.34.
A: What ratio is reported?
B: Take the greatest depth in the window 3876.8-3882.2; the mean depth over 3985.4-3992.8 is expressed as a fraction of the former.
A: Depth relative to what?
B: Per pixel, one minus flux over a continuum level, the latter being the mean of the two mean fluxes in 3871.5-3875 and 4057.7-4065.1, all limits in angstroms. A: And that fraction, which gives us -0.9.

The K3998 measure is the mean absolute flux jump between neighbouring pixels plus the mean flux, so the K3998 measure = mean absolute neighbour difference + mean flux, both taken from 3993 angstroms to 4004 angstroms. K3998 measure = 2.2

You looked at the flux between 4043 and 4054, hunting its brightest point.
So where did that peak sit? 4051.13 angstroms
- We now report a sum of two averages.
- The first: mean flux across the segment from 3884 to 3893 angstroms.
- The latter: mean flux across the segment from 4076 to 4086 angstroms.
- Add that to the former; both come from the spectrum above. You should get 3.63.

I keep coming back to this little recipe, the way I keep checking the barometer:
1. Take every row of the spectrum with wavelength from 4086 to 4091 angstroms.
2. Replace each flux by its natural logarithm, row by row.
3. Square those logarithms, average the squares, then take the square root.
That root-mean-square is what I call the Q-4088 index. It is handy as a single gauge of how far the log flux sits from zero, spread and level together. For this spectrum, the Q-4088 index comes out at 0.9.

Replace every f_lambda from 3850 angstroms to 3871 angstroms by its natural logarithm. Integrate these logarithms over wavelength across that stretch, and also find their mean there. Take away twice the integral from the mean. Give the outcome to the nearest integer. -22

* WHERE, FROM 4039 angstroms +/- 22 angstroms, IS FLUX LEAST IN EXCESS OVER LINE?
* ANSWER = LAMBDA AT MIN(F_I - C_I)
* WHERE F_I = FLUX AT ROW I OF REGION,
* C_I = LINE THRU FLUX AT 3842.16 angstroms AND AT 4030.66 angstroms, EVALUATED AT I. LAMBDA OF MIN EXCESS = 4045.54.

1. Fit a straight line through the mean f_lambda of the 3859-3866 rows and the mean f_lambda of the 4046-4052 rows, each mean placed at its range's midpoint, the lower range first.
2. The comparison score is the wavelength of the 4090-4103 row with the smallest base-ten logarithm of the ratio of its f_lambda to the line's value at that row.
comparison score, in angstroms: 4101.81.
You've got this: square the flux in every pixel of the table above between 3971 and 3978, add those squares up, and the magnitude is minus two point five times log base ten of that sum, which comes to -2.0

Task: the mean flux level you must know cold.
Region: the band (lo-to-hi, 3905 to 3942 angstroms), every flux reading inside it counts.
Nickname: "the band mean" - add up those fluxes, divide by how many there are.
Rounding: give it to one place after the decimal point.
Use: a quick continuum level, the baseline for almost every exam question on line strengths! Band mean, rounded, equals 1.3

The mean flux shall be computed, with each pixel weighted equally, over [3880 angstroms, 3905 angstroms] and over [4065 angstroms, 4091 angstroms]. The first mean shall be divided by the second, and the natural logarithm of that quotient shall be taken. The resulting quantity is -0.34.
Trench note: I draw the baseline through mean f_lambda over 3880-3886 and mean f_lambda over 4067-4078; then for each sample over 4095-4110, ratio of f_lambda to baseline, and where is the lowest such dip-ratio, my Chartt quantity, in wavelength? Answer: 4101.81 angstroms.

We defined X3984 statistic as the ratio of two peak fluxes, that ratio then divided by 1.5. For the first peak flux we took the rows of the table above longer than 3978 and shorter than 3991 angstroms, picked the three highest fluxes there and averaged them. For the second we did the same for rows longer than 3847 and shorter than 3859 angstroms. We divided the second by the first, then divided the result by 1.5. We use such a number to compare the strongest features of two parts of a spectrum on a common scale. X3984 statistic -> 0.570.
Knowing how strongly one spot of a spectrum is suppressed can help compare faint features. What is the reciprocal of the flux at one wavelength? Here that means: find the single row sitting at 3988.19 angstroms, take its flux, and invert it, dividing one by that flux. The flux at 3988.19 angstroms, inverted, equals 0.467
